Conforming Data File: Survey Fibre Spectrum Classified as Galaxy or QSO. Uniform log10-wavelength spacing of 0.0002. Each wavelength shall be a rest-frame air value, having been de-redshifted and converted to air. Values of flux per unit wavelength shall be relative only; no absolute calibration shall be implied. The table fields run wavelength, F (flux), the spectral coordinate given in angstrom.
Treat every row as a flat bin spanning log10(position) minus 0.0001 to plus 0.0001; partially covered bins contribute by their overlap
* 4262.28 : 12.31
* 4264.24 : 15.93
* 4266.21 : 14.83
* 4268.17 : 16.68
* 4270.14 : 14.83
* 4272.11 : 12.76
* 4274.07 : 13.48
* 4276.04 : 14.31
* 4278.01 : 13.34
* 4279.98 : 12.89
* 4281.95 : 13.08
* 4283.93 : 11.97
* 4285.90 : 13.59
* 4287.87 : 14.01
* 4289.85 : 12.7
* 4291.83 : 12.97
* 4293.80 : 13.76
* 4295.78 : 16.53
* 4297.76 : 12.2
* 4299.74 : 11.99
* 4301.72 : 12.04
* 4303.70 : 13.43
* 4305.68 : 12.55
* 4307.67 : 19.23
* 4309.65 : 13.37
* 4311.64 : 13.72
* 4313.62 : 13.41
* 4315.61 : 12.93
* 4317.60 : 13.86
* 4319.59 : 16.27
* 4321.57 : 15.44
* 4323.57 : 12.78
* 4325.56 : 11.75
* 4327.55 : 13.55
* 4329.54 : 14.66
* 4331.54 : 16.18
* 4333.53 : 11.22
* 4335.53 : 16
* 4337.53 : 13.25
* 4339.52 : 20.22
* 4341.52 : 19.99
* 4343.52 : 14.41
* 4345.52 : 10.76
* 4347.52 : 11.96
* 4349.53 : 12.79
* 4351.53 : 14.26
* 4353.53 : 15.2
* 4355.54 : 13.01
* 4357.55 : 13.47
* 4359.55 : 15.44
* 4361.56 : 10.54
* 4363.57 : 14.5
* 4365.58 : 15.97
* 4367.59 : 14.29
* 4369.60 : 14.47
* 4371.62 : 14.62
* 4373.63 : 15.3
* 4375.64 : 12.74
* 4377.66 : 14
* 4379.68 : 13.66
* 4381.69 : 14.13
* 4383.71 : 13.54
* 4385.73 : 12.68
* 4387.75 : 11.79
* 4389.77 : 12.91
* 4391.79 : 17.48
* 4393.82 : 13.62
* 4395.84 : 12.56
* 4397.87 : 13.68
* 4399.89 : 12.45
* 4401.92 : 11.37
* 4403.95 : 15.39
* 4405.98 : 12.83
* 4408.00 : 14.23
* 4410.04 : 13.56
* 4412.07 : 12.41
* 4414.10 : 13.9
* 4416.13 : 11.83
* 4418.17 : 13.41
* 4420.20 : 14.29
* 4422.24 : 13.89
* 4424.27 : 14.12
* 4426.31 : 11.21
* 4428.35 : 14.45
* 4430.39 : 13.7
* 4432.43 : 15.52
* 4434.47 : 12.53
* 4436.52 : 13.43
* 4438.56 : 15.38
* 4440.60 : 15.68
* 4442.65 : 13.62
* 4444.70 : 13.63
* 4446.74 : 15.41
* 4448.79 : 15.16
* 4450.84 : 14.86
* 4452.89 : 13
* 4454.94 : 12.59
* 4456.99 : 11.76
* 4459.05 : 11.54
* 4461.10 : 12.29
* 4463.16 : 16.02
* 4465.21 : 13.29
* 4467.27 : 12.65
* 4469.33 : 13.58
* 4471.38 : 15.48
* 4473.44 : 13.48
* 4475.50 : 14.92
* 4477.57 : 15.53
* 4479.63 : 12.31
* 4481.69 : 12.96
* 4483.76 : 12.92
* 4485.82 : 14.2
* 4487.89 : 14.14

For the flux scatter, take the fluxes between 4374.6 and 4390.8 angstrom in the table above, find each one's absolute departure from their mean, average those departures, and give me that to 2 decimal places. 0.65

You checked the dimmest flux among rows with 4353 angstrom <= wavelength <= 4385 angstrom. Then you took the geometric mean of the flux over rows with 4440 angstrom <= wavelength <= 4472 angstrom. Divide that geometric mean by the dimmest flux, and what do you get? 1.30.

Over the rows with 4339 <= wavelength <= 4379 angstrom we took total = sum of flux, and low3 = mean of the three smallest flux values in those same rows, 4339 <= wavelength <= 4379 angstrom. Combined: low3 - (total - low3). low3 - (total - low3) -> -266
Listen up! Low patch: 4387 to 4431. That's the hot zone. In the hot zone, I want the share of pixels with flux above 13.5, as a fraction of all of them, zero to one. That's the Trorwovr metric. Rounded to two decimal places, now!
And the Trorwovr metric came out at 0.55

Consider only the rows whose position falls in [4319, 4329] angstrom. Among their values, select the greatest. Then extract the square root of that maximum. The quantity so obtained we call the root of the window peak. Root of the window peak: 4.03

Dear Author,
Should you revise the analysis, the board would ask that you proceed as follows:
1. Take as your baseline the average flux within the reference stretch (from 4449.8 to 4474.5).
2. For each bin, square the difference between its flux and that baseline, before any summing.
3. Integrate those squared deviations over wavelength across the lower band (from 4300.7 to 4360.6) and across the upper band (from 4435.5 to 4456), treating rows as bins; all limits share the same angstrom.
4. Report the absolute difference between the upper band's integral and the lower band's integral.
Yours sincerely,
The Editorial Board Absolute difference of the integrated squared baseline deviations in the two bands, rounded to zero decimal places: 325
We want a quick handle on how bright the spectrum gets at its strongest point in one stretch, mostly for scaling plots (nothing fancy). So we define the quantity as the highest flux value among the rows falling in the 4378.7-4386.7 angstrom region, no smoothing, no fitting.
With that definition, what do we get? 14.13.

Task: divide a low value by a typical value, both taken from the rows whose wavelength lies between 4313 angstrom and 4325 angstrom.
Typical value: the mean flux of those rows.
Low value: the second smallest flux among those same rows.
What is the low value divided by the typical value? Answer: 0.92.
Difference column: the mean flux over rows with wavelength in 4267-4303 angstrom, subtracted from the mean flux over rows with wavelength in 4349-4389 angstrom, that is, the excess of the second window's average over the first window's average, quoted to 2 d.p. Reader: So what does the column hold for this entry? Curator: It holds 0.31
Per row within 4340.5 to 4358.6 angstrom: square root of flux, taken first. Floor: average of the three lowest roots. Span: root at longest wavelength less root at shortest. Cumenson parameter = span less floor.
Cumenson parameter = -4.2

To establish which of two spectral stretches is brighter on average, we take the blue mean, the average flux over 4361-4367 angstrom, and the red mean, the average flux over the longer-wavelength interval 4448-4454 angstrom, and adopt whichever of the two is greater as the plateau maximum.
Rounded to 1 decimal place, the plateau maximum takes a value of 14.3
